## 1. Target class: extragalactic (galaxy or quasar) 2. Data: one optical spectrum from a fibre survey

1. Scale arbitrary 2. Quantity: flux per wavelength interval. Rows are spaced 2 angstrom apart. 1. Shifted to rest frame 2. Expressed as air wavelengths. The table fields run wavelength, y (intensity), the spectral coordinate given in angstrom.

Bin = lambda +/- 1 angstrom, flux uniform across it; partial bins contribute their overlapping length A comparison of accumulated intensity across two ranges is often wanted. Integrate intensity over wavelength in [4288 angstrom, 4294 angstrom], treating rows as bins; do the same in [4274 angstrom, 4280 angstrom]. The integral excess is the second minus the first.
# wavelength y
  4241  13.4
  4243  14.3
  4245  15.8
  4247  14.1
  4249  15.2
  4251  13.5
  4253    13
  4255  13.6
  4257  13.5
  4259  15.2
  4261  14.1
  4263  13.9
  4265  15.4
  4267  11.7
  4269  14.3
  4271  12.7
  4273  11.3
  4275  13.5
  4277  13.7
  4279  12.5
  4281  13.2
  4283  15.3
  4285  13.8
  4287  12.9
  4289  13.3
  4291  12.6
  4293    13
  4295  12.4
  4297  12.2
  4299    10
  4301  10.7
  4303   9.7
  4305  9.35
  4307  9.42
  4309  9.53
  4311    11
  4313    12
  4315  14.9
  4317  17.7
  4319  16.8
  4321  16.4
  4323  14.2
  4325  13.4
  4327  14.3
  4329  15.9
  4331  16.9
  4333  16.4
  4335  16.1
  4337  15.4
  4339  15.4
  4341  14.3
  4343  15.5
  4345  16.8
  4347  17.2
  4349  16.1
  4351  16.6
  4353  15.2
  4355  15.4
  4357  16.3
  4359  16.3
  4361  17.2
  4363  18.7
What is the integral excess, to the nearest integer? 2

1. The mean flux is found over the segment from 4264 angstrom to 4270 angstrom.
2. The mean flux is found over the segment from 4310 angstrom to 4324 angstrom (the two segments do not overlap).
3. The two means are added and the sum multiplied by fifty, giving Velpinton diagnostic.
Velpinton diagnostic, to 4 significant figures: 1426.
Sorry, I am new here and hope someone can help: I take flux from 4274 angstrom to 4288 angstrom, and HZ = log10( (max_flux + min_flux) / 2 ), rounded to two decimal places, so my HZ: 1.14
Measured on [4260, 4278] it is 1.13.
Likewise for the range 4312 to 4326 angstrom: 1.17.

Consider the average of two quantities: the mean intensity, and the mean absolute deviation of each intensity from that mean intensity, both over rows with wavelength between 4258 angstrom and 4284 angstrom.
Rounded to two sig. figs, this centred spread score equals 7.3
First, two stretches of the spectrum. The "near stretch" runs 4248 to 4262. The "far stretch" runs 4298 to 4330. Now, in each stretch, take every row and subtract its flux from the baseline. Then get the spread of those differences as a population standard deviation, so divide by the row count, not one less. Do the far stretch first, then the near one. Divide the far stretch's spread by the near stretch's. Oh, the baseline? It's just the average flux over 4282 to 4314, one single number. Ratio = 3.55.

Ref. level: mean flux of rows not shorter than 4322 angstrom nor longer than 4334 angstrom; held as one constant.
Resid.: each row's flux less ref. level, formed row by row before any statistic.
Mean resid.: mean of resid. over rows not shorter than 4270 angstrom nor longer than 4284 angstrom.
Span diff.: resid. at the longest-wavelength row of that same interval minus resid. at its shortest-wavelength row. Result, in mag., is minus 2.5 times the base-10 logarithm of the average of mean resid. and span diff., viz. 1.3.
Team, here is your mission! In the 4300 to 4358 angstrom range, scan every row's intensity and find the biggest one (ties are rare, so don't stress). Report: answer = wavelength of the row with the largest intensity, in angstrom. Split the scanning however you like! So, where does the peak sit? 4317 angstrom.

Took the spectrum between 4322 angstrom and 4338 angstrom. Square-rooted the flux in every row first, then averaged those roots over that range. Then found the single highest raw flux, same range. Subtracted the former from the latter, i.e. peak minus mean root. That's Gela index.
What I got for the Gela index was 13.0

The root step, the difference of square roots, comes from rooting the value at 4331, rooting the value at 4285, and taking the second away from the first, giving 0.40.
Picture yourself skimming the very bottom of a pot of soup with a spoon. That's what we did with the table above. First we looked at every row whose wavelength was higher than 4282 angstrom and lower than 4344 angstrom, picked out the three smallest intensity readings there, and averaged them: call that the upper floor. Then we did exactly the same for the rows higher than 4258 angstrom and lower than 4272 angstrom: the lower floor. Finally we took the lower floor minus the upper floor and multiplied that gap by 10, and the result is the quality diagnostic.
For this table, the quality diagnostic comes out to 33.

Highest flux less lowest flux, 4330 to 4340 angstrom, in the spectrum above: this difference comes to 1.5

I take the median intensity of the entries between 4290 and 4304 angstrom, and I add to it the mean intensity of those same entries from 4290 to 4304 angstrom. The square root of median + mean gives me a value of 4.9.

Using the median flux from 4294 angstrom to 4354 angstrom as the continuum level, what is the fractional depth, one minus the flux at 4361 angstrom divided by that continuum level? -0.1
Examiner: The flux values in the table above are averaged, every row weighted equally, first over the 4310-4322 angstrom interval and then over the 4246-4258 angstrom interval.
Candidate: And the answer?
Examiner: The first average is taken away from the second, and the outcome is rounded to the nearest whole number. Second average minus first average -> -1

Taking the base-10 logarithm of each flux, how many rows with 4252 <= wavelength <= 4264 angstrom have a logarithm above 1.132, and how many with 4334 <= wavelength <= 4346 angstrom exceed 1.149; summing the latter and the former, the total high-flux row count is 10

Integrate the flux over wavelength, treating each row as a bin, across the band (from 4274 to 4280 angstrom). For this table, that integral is 79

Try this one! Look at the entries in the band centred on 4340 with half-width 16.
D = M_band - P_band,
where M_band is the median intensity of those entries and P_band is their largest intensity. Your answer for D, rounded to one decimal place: -1.5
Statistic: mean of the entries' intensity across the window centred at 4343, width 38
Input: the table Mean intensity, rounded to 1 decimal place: 15.8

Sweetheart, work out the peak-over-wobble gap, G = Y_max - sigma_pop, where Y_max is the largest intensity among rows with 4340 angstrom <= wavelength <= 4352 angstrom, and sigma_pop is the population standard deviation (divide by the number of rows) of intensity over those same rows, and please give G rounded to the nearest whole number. 16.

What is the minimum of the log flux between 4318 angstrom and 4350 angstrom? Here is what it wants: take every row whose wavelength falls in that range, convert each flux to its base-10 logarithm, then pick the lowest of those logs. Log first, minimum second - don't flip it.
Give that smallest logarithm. 1.13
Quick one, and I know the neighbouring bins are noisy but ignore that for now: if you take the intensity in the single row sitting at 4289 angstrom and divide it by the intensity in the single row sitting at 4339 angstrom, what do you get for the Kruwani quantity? 0.86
